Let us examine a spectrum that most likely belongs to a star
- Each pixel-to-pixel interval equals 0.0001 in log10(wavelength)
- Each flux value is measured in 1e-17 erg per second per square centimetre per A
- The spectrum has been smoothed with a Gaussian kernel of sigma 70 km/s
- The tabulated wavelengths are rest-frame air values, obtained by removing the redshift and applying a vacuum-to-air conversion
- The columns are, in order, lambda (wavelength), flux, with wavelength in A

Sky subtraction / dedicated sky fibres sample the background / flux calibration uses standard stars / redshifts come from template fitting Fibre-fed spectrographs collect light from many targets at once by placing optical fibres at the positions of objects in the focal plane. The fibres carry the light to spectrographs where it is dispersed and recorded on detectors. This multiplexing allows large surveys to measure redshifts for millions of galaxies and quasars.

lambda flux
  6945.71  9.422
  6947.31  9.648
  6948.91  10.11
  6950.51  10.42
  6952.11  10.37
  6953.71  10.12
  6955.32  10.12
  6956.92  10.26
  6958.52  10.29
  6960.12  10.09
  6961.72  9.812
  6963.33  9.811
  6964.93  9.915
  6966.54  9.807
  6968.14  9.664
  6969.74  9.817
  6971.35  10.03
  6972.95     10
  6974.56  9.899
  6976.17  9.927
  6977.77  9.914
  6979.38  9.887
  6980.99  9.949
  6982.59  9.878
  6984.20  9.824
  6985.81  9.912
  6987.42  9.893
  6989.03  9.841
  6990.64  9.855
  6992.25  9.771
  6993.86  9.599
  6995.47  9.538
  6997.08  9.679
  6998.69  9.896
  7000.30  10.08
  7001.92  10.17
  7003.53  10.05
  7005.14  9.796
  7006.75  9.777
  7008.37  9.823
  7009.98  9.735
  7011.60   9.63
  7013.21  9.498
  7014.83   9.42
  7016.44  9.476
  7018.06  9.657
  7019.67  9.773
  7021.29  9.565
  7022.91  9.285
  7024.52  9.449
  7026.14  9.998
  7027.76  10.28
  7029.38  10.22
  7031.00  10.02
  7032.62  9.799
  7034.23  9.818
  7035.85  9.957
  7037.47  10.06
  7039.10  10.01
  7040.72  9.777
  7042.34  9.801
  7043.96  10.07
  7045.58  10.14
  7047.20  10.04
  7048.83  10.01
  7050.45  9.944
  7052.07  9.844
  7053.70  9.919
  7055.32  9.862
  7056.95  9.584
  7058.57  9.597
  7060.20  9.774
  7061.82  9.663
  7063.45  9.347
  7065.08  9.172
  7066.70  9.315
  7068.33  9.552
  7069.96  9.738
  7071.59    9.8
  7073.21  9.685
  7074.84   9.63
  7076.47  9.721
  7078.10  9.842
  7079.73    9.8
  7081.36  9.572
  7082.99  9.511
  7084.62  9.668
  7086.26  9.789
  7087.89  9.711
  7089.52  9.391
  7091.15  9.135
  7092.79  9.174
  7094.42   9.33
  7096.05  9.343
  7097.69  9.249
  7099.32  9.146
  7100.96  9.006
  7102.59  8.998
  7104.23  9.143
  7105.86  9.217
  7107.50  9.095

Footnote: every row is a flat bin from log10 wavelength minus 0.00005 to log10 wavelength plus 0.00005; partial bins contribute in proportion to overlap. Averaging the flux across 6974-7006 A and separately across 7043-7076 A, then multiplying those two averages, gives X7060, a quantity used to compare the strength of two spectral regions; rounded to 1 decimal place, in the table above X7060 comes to 96.1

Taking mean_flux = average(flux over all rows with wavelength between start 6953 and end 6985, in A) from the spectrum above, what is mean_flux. 9.95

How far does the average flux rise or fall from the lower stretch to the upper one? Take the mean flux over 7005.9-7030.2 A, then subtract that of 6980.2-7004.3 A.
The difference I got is -0.16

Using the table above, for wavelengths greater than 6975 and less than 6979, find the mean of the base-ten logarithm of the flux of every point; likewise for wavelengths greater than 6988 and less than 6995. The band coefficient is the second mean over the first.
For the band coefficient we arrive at 0.99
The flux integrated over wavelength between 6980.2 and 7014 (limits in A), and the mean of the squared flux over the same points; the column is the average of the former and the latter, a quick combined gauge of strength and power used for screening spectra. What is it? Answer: 214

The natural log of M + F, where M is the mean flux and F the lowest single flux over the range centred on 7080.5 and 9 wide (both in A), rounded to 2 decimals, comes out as 2.95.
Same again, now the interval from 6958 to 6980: 2.97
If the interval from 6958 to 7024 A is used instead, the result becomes 2.95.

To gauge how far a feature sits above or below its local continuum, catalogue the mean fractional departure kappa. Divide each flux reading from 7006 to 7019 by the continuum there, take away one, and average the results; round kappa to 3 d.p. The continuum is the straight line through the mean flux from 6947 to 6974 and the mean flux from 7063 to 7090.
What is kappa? -0.021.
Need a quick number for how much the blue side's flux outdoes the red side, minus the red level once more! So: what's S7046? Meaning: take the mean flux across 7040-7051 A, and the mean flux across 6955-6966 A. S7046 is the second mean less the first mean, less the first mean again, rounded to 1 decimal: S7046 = -9.9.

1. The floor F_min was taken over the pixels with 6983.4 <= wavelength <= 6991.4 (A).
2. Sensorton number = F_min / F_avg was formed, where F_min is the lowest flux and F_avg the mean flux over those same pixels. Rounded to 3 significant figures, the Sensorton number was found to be 0.996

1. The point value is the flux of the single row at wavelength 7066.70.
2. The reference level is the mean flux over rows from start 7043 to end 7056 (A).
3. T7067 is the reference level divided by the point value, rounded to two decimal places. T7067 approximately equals 1.07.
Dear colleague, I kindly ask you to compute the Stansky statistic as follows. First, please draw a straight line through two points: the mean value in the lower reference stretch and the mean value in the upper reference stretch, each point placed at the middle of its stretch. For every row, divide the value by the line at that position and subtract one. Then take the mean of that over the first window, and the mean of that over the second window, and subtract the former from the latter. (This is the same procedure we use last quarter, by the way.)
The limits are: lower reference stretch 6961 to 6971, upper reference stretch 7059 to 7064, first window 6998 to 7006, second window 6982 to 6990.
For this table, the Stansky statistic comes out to -0.017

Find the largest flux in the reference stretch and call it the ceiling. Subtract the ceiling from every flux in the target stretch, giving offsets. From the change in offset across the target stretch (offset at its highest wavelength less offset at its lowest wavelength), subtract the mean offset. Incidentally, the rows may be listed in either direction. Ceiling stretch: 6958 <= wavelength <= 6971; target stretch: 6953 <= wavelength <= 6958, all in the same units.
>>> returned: 0.26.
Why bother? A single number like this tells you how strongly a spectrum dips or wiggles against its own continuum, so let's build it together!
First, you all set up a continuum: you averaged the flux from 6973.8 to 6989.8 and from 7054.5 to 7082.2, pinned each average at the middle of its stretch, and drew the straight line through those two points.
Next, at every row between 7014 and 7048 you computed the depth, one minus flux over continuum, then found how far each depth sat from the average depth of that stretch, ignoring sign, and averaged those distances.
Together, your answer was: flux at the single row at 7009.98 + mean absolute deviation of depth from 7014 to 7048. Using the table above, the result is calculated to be 9.76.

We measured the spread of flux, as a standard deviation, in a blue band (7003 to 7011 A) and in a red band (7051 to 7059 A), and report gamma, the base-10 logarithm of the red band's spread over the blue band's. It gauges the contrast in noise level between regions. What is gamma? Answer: 0.11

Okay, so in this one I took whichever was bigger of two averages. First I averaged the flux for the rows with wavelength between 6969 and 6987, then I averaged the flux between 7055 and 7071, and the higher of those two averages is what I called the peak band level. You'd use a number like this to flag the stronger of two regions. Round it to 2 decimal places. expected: 9.91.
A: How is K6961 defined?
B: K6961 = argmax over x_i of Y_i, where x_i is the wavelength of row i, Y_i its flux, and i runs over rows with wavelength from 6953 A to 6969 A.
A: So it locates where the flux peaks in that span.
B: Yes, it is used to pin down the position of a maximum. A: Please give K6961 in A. 6958.52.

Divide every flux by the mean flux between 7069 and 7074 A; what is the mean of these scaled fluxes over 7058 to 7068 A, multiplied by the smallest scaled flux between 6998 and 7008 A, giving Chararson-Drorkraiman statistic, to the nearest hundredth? 0.98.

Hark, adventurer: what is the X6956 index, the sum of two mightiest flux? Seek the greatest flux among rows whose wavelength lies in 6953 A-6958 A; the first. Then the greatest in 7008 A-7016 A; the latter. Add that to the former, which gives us 20.1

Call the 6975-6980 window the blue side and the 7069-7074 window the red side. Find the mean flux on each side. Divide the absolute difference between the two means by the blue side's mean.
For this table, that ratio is 0.017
